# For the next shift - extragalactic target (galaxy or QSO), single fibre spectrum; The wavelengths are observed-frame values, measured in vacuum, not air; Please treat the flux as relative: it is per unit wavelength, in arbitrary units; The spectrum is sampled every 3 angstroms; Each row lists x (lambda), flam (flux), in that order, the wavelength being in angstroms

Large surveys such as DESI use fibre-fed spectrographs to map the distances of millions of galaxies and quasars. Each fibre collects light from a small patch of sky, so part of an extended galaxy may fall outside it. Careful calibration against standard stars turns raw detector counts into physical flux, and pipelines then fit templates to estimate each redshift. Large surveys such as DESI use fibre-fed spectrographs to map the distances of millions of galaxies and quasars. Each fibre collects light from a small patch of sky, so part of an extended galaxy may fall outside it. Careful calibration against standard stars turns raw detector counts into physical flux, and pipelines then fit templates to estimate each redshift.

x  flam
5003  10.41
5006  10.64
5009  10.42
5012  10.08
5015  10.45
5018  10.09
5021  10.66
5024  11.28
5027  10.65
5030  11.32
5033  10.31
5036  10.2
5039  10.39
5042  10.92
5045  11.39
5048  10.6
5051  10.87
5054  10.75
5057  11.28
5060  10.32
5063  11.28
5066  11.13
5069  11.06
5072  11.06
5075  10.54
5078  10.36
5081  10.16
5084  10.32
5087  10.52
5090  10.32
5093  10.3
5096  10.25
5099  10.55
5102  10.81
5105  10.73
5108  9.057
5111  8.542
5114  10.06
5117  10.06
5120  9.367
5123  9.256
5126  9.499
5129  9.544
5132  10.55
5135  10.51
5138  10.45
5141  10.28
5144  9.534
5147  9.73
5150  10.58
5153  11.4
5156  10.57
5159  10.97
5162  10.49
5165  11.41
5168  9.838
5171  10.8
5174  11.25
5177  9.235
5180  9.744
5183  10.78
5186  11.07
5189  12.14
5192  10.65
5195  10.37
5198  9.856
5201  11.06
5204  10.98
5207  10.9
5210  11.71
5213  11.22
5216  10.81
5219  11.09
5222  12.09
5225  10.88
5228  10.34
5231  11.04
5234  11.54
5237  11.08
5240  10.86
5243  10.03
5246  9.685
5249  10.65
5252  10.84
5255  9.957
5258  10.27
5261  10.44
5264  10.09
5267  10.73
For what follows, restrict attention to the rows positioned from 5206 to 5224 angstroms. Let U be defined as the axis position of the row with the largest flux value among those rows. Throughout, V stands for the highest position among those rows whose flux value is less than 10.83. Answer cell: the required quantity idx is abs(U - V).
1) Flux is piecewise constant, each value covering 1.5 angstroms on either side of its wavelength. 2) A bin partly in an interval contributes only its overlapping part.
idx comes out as 6 angstroms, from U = 5222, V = 5216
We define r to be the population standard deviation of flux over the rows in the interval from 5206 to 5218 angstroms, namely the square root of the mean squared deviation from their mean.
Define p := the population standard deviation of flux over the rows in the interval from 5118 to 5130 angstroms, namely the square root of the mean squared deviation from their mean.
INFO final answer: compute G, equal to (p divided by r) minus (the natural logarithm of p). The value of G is 2.50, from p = 0.11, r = 0.35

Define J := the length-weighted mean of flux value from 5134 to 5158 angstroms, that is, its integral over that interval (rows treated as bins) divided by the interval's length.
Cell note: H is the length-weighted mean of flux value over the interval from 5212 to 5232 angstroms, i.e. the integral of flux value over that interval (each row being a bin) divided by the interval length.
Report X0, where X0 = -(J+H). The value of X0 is -21.5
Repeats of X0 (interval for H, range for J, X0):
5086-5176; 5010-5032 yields -20.9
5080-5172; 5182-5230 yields -21.2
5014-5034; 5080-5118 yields -20.8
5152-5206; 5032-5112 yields -21.2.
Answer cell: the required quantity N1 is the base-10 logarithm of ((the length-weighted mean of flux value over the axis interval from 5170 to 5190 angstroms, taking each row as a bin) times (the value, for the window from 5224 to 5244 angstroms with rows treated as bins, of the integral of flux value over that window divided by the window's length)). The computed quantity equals 2.06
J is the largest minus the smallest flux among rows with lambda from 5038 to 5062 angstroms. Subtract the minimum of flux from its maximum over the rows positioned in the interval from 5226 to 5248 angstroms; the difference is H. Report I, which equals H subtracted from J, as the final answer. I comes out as -0.8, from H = 1.9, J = 1.1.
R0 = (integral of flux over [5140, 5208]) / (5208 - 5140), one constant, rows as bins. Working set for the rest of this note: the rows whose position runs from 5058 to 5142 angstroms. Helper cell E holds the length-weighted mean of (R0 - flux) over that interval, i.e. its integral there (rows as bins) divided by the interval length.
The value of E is 0.3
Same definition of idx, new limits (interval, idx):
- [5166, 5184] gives 9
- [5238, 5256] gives 15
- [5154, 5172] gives 6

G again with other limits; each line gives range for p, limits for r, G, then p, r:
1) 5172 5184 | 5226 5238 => 2.09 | 0.80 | 0.43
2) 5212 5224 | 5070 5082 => 2.17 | 0.48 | 0.33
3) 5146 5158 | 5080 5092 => 5.15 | 0.59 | 0.13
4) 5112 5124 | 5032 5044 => 2.34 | 0.38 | 0.28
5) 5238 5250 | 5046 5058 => 2.62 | 0.47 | 0.25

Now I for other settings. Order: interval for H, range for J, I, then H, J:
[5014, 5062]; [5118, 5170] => 0.9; 1.3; 2.2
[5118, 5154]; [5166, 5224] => 0.8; 2.1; 2.9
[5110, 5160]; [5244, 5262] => -1.7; 2.9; 1.2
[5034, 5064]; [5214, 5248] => 1.2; 1.2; 2.4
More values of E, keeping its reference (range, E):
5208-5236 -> -0.6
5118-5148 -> 0.7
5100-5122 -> 0.8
